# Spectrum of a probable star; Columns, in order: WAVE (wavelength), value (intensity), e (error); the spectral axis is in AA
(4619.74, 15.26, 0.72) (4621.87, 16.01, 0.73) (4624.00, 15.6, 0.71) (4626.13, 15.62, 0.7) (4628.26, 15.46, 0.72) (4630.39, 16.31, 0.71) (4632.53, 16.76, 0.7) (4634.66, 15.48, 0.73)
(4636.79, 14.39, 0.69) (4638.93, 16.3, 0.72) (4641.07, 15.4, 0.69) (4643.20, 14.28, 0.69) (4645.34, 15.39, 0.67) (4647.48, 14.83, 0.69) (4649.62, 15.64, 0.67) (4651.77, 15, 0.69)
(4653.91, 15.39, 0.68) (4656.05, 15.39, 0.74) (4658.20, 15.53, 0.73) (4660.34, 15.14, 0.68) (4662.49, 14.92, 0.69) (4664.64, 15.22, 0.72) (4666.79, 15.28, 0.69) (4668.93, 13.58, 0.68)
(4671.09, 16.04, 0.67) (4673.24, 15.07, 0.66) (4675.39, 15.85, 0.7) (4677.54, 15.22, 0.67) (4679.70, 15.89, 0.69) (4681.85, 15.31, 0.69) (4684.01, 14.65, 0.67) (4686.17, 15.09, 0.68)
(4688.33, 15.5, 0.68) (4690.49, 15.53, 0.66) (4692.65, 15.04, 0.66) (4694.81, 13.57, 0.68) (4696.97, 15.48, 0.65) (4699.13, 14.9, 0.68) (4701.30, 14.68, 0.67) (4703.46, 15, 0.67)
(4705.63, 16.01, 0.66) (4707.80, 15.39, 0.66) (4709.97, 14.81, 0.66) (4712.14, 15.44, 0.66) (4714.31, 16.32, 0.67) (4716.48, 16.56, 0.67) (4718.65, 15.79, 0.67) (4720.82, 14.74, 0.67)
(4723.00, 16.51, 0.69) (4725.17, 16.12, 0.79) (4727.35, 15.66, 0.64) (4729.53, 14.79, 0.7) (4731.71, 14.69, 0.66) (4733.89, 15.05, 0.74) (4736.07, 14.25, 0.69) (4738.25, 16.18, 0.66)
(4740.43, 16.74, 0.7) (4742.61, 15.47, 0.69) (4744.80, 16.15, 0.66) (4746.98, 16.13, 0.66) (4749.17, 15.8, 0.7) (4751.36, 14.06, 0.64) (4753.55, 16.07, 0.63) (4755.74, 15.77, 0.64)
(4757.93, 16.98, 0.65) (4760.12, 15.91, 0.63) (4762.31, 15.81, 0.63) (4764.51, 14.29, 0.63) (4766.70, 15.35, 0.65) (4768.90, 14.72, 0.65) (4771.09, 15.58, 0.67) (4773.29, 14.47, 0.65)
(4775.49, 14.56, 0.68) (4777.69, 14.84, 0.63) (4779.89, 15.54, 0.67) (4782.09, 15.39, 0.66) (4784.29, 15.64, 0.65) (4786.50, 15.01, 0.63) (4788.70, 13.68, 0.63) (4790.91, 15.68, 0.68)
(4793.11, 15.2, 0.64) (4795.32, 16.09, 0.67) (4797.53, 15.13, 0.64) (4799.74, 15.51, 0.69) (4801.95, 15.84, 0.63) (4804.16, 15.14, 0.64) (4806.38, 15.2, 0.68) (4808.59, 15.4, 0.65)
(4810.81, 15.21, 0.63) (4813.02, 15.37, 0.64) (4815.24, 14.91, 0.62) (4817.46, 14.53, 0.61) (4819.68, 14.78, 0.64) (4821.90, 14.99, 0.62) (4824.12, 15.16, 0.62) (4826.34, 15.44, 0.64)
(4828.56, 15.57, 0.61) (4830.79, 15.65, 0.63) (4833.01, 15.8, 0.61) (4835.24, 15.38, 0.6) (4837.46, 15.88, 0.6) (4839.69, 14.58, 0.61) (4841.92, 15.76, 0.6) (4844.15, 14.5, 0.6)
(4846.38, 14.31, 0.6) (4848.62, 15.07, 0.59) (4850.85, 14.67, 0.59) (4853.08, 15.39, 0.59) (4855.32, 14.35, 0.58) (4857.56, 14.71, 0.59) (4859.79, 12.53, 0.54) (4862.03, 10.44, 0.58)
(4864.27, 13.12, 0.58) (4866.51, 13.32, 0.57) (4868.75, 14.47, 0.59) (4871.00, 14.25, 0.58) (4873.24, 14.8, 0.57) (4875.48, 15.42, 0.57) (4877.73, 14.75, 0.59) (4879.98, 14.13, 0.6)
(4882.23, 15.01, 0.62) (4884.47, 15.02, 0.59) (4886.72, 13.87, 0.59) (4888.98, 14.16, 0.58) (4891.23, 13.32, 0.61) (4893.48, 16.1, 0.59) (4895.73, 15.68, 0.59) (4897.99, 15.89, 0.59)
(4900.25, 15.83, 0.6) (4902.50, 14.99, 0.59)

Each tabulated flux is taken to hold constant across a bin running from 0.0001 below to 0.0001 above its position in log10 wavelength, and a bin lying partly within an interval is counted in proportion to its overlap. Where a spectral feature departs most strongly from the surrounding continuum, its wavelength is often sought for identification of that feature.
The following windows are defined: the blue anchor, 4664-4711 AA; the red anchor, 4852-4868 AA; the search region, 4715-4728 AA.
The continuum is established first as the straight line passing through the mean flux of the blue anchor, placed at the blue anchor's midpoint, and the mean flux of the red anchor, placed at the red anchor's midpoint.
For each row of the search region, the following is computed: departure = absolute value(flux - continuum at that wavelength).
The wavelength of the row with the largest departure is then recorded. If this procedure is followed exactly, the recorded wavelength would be 4723.00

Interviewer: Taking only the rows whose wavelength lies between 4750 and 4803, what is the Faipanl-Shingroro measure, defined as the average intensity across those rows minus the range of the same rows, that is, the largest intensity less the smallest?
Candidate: 12.0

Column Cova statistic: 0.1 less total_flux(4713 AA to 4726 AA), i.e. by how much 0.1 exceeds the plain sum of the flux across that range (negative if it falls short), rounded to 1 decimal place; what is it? -95.9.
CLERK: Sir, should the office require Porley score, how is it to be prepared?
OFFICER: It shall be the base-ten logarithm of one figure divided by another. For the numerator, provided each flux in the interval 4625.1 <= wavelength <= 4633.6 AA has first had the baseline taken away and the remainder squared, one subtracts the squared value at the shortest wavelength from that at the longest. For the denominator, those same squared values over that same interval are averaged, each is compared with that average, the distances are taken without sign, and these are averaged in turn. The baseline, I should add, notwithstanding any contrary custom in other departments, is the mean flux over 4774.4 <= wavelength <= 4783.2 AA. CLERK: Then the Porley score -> 0.41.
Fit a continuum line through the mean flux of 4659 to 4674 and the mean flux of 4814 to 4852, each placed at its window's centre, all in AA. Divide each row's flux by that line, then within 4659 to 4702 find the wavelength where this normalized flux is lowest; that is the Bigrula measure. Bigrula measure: 4694.81 AA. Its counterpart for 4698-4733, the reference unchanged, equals 4731.71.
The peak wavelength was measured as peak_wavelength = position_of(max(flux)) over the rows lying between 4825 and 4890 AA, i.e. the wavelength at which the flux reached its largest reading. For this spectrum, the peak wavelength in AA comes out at 4837.46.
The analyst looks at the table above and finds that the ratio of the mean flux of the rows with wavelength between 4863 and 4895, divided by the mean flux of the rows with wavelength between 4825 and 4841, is 0.93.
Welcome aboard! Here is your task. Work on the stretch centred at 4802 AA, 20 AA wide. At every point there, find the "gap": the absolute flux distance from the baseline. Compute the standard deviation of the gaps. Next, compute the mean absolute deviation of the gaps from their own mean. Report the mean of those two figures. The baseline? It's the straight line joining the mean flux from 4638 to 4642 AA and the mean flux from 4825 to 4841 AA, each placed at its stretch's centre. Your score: 0.13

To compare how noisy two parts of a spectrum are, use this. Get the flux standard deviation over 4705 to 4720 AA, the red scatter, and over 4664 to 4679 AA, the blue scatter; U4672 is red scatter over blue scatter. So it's 0.76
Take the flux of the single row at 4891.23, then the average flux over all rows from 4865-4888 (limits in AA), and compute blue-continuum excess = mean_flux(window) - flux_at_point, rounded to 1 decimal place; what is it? 1.2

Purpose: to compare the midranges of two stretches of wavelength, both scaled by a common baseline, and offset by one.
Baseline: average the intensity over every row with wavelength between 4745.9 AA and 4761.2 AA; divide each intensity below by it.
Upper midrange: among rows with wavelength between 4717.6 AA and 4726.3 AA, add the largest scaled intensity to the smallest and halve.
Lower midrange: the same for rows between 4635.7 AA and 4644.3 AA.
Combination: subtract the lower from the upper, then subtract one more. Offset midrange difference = -0.98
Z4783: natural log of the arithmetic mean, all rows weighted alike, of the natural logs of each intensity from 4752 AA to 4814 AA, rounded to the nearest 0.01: 1.00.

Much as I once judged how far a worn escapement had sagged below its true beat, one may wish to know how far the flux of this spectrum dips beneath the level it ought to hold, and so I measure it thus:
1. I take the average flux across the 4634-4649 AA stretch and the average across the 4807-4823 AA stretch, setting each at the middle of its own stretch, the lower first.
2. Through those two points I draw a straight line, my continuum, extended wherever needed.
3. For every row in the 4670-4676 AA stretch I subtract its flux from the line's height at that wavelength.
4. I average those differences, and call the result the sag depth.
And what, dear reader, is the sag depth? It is -0.5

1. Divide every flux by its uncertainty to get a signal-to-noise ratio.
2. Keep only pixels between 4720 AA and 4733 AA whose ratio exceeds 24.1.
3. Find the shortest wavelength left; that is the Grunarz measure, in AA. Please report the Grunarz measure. 4727.35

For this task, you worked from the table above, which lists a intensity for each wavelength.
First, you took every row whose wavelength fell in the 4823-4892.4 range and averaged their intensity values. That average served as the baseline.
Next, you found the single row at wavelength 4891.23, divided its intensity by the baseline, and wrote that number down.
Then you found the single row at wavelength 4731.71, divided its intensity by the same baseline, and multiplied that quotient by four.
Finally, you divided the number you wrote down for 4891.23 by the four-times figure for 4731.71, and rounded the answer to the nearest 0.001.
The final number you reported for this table 0.227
